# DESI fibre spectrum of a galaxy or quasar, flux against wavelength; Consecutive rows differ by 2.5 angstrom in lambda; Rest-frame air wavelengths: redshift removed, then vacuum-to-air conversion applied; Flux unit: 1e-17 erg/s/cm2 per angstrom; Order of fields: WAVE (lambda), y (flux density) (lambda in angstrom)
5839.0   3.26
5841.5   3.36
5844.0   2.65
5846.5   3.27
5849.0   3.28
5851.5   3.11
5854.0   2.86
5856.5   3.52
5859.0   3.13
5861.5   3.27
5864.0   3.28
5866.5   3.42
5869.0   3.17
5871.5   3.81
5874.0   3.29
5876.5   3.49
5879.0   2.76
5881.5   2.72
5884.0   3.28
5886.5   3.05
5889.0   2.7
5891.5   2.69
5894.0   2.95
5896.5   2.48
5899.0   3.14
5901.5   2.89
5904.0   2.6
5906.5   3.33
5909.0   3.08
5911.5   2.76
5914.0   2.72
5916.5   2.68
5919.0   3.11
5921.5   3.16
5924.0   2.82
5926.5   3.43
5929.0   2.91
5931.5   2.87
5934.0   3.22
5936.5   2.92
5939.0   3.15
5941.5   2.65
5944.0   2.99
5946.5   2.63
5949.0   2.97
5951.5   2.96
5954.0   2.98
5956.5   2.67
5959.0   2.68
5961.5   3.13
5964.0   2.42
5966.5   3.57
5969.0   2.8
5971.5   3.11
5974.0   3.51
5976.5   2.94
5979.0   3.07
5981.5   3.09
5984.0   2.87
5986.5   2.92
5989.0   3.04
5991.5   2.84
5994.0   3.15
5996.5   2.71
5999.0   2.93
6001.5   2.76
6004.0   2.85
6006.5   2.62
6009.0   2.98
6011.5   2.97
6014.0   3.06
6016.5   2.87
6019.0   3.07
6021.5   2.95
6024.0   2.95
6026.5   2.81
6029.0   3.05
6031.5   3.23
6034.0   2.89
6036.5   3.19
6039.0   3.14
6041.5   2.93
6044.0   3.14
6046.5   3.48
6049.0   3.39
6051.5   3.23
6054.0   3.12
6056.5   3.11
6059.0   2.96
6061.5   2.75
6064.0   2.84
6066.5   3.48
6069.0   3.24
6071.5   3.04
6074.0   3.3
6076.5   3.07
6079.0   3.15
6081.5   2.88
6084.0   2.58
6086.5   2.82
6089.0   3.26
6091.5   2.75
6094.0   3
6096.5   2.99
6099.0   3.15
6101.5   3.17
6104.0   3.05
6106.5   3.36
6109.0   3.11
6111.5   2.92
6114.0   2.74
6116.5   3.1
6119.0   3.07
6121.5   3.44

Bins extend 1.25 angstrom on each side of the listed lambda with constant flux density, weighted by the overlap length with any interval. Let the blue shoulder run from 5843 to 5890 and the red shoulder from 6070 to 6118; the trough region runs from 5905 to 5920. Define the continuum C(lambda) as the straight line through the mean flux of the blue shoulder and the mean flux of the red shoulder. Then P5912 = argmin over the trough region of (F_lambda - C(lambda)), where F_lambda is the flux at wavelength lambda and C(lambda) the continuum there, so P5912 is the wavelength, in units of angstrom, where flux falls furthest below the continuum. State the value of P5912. 5916.5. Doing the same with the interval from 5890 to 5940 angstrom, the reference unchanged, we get 5896.5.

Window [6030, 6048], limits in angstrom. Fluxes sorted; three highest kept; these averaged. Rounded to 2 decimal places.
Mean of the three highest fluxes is 3.30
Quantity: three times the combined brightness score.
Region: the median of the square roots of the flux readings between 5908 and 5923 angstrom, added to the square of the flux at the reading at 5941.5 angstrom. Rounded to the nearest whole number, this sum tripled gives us 26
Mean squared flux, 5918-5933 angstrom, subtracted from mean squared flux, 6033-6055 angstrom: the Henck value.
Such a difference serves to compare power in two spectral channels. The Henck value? 0.7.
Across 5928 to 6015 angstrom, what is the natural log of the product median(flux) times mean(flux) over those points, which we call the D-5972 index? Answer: 2.16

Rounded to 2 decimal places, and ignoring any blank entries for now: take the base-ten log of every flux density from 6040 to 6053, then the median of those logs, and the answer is 0.51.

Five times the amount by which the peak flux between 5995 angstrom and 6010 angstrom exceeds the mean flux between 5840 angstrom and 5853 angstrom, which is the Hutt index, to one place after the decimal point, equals -0.8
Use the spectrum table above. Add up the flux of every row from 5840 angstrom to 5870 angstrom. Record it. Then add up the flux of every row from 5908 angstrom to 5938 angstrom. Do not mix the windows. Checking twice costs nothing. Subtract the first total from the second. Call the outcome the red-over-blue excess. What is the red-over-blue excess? -2.6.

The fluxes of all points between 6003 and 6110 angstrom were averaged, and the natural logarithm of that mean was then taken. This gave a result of 1.11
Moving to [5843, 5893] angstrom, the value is 1.14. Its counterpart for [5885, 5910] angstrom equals 1.06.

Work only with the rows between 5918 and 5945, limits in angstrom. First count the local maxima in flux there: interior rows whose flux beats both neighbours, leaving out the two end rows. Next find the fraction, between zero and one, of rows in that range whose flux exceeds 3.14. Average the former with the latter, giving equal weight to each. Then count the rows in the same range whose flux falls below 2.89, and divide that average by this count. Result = 0.73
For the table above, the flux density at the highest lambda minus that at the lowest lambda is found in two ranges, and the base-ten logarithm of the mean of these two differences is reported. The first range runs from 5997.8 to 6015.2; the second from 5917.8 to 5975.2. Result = -0.58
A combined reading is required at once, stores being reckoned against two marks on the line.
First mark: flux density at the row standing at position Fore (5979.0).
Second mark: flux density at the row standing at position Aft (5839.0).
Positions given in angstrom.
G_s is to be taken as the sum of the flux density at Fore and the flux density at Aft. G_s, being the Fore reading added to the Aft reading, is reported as 6.3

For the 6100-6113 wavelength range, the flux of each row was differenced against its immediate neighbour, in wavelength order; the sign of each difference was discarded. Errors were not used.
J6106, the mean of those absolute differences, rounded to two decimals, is 0.22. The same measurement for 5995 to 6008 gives 0.18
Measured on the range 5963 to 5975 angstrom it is 0.66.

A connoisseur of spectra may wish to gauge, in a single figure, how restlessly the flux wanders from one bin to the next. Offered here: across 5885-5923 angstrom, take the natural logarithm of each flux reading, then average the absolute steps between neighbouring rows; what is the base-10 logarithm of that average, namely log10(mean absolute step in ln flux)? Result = -0.986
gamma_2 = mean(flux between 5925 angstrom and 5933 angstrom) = 3.07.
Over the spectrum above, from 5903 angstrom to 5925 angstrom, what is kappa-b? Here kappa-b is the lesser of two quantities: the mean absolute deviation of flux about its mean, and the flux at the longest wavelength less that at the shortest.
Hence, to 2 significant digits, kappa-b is 0.22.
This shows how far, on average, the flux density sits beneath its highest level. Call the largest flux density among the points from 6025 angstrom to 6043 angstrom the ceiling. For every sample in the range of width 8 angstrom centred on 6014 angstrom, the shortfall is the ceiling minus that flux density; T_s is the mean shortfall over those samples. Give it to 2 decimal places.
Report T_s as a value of 0.26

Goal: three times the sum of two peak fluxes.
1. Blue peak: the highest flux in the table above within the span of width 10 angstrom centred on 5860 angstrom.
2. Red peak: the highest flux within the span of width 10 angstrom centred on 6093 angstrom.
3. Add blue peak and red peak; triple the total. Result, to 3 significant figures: 20.3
